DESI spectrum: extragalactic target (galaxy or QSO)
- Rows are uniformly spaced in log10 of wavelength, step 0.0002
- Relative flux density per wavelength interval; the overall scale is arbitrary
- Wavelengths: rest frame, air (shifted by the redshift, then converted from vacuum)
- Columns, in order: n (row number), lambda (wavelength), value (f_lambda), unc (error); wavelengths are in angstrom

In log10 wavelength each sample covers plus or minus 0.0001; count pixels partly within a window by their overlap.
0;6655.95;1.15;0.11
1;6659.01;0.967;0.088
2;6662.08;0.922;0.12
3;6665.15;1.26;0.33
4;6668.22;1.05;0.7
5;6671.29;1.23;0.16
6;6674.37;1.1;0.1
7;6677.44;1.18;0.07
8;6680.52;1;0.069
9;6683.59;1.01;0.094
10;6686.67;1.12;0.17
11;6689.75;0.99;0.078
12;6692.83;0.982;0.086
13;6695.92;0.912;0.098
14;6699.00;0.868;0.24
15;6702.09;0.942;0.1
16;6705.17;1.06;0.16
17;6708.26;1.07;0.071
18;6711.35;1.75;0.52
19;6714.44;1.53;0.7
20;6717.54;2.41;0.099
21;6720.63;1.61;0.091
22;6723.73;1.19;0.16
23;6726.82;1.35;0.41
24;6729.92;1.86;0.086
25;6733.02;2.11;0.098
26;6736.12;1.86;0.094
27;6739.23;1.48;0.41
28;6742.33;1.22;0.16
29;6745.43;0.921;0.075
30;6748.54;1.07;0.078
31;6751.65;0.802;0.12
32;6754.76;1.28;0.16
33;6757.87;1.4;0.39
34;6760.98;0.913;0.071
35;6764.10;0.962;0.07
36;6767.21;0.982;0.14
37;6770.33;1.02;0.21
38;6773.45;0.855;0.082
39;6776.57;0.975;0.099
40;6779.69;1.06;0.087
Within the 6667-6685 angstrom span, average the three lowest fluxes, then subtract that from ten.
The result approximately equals 8.98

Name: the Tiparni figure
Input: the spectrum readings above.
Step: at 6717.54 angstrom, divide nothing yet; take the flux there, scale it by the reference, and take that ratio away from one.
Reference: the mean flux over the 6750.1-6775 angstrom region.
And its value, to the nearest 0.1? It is -1.3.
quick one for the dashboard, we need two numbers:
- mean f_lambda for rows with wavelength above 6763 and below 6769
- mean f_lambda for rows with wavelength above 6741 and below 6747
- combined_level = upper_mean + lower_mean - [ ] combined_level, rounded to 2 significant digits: 2.0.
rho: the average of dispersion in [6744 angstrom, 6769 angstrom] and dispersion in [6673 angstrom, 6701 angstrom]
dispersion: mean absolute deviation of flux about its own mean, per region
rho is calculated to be 0.117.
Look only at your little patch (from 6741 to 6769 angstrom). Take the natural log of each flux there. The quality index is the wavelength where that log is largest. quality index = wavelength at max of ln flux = 6757.87 angstrom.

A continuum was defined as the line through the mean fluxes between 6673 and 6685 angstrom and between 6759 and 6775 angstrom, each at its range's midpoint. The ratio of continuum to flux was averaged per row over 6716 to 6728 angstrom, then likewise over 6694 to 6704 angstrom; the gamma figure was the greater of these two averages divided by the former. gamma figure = 1.7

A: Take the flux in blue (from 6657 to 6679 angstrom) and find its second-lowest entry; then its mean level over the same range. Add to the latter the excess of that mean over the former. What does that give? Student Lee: 1.24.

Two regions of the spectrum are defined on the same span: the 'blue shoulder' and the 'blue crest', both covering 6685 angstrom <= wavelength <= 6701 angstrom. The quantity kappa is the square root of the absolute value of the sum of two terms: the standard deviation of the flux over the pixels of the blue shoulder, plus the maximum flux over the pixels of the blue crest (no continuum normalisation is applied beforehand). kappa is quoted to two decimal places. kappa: 1.10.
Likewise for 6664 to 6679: 1.16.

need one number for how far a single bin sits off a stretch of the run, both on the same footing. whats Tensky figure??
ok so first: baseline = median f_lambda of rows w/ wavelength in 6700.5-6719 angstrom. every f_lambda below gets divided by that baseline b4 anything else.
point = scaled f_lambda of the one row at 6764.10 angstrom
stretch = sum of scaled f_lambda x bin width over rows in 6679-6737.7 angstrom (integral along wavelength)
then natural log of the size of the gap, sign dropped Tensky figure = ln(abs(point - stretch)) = 4.10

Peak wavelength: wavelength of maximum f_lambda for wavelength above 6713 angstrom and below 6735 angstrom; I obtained 6717.54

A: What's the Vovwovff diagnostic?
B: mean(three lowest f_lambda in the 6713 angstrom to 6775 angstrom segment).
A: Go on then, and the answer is 0.86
